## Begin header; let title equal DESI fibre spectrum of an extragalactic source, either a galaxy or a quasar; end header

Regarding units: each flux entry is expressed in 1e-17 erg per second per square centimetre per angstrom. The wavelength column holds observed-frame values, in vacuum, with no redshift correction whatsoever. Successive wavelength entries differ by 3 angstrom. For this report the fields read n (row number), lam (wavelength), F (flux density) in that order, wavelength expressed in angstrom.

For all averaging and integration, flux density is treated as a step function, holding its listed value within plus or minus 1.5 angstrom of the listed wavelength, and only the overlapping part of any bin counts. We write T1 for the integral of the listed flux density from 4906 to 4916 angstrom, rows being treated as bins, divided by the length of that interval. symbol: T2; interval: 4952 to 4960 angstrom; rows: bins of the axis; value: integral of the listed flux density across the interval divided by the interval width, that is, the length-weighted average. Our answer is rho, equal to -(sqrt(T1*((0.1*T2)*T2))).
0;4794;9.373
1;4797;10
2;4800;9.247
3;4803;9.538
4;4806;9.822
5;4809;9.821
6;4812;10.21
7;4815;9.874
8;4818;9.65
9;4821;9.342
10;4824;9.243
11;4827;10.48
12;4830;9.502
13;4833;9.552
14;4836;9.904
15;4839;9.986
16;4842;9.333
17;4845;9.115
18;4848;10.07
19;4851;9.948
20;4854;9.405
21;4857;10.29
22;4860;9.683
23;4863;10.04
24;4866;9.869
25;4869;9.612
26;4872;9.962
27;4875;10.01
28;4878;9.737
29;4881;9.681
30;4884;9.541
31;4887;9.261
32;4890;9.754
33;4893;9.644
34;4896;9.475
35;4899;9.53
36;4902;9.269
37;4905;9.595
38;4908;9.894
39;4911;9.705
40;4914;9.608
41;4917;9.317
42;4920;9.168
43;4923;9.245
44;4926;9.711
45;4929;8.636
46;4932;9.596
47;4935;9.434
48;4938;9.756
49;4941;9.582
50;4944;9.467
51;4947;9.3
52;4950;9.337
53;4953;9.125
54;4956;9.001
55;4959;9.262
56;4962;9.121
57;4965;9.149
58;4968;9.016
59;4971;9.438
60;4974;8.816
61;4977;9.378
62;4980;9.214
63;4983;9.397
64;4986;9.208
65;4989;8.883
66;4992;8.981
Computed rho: -8.99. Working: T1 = 9.7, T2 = 9.12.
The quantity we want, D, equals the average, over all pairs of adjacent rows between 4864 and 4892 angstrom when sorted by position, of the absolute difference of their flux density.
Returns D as 0.24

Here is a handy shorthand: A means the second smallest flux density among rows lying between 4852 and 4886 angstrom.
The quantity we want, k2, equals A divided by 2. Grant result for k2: 4.77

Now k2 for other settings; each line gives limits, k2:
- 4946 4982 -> 4.50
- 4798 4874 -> 4.62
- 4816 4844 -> 4.67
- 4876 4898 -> 4.74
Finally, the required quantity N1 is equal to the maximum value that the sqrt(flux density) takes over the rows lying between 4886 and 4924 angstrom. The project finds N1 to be 3.15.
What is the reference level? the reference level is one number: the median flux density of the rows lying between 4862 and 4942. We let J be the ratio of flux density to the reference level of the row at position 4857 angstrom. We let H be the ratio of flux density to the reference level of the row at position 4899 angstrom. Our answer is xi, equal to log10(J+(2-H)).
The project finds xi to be 0.318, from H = 0.99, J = 1.07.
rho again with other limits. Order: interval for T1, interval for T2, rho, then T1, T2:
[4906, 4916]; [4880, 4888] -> -9.36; 9.7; 9.50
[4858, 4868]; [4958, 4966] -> -9.12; 9.9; 9.17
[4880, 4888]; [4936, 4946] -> -9.33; 9.5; 9.58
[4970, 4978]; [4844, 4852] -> -9.33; 9.2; 9.73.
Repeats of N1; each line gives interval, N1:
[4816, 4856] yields 3.24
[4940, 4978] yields 3.10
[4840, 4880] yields 3.21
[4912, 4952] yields 3.12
